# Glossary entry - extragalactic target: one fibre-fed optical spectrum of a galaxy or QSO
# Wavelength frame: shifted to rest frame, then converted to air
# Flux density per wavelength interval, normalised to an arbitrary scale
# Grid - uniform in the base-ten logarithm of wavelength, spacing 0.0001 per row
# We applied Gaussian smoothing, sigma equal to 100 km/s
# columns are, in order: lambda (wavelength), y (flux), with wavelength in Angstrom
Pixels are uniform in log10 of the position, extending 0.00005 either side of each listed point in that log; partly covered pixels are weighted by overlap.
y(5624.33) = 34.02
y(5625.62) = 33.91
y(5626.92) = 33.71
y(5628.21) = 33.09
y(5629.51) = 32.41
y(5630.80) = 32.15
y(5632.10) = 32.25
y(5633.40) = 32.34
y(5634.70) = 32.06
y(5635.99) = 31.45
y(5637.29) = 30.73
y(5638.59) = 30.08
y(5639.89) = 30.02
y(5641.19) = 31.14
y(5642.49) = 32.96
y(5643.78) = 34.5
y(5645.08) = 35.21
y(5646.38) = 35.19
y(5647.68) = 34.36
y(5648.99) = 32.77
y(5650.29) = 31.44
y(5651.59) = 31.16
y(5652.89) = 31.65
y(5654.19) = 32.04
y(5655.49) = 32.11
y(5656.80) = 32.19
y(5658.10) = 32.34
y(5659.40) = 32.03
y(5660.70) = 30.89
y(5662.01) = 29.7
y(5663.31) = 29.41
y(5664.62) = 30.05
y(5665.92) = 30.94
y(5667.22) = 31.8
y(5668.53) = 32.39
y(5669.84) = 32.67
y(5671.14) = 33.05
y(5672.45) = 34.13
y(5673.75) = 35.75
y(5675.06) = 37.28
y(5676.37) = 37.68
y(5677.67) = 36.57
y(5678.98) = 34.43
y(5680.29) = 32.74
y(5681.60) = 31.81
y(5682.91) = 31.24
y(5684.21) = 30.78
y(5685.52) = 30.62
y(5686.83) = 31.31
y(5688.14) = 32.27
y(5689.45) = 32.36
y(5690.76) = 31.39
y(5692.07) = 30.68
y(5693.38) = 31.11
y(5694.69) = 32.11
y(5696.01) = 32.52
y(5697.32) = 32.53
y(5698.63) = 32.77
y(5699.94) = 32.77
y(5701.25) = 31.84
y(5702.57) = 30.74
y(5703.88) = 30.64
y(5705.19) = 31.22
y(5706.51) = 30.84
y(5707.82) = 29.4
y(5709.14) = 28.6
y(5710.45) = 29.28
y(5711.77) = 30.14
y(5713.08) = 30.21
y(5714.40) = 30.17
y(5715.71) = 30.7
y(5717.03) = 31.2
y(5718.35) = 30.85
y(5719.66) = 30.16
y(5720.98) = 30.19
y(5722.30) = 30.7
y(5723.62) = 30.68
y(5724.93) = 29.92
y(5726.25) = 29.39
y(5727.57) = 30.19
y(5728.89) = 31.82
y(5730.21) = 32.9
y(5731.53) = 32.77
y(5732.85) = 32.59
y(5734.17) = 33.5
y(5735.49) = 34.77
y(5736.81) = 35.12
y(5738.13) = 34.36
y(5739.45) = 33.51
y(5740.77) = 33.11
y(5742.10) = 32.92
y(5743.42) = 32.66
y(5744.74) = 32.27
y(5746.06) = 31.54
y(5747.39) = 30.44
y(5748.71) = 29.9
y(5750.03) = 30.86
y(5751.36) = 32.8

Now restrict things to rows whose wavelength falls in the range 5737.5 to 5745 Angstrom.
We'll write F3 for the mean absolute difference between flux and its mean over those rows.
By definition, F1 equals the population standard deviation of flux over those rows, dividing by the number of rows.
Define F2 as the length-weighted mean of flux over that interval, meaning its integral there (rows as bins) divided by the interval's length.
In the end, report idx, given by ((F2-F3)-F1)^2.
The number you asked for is 1023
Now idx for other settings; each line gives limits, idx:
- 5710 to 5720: 864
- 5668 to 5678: 964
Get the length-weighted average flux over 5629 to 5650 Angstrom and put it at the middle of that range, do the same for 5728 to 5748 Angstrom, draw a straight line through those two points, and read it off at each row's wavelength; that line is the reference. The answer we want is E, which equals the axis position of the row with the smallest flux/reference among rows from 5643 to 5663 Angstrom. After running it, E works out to 5662.01 Angstrom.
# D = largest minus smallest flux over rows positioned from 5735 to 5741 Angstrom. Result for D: 2.0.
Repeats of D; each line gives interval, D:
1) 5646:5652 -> 4.0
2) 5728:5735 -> 1.7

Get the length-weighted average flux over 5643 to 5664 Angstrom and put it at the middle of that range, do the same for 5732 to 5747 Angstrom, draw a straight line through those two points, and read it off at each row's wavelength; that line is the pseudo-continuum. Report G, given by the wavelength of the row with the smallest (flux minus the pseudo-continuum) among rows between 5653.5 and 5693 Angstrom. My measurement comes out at 5663.31 Angstrom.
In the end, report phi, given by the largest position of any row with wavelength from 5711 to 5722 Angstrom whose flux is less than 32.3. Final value 5720.98 Angstrom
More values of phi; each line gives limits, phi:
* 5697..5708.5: 5707.82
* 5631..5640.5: 5639.89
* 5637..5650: 5641.19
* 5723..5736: 5728.89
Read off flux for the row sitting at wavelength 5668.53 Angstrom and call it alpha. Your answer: 32.39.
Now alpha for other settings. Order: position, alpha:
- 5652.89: 31.65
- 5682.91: 31.24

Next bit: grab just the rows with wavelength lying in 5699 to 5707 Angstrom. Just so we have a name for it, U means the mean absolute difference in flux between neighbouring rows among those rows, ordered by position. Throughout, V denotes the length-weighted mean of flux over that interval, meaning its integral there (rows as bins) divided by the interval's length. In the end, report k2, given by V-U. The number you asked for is 30.8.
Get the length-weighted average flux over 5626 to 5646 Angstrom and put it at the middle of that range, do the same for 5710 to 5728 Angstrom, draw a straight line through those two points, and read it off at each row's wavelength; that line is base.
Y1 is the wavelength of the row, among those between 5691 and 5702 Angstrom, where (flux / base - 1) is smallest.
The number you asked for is 5692.07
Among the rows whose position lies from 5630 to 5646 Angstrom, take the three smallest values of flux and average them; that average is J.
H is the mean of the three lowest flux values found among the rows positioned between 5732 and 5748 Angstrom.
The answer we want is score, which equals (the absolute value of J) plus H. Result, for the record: 61.7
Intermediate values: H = 31.4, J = 30.3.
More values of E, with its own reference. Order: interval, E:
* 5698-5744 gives 5709.14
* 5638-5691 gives 5663.31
